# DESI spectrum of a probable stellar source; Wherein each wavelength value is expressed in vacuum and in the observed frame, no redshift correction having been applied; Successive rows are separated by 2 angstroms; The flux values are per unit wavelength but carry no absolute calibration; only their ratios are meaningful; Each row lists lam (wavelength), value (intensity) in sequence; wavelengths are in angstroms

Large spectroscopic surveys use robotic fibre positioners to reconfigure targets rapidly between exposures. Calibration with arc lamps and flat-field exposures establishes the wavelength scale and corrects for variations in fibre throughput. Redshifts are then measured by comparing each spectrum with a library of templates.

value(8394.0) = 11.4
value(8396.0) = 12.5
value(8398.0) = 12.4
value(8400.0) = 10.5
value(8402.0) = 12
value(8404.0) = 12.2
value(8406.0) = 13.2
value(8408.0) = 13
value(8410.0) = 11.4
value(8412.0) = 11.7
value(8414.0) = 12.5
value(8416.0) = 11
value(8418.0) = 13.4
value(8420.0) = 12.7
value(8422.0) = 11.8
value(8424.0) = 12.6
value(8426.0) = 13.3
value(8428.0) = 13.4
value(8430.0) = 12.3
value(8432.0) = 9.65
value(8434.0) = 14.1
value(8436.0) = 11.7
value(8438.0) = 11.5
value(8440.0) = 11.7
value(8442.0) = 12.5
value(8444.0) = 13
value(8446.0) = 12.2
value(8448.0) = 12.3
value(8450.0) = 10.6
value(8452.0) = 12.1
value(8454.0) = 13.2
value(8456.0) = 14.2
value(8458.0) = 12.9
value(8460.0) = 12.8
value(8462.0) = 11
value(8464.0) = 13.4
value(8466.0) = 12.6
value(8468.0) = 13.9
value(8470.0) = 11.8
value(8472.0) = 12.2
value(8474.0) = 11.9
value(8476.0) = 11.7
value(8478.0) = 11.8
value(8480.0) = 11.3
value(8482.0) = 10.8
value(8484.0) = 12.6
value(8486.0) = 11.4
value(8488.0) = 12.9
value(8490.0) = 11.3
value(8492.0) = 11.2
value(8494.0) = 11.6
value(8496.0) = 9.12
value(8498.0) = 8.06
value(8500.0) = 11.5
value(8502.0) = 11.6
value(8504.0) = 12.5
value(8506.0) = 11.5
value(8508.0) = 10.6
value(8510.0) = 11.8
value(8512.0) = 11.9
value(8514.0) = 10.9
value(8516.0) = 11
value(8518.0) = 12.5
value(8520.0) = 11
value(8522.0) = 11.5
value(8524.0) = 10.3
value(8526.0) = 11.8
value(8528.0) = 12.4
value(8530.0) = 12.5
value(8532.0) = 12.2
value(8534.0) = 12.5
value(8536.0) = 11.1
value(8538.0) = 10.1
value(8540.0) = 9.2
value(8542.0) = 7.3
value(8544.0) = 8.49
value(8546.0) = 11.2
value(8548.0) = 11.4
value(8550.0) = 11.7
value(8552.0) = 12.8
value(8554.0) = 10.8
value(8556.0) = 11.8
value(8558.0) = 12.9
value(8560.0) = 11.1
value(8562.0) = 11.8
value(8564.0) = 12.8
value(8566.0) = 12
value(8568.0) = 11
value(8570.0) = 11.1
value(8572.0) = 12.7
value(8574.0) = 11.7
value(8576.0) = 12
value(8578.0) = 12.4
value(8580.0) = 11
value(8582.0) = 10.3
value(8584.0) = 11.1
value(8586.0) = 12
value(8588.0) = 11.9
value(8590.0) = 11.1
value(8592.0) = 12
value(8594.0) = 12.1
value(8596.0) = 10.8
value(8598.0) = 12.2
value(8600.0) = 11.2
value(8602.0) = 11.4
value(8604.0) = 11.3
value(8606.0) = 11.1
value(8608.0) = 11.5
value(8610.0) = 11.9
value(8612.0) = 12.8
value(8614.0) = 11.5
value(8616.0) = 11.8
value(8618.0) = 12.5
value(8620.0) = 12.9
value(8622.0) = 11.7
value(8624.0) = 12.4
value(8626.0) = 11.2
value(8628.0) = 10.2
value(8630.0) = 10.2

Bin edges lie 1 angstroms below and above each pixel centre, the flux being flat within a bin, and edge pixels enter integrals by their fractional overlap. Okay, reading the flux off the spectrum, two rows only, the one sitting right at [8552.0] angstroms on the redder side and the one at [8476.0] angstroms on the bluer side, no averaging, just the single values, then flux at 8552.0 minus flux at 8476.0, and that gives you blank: 1.1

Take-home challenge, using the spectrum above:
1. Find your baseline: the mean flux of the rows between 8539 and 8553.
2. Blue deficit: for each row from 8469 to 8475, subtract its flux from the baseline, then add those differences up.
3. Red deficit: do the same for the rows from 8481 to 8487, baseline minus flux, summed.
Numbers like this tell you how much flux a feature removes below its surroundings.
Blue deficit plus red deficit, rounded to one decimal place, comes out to -8.9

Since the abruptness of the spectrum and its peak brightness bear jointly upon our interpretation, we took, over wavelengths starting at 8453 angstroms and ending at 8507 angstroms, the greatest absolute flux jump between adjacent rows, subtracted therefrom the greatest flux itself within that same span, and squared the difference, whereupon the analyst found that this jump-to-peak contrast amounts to 116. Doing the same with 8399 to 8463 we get 95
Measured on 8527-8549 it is 96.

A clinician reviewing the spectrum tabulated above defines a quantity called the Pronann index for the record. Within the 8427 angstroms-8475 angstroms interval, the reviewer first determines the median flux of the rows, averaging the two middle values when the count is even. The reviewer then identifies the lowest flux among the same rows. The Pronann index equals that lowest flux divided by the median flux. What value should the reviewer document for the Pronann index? 0.78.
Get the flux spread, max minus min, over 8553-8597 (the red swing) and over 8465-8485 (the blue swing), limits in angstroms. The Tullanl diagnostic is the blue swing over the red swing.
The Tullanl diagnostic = 1.2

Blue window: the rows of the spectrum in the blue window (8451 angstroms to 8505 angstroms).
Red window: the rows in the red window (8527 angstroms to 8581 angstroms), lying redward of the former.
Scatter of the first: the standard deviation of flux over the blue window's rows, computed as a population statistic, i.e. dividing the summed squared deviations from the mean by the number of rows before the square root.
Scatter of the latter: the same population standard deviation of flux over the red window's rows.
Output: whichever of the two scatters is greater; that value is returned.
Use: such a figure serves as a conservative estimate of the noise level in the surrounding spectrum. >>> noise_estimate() 1.32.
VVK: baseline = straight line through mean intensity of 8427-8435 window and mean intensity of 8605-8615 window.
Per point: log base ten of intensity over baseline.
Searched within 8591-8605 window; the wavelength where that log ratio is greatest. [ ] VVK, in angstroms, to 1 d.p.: 8598.0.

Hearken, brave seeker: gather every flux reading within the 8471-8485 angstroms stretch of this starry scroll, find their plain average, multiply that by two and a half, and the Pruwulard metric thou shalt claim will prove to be 29.4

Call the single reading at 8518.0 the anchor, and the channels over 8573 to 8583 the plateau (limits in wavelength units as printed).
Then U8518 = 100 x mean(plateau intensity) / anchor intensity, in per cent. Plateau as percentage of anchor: 92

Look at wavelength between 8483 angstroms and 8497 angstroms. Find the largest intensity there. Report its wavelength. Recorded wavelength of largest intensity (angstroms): 8488.0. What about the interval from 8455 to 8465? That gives 8456.0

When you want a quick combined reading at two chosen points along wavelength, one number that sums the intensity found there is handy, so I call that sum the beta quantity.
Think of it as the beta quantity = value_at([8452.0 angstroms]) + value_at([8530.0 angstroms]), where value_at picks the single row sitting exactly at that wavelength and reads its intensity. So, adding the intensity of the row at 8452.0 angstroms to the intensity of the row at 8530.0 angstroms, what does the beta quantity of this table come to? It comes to 24.6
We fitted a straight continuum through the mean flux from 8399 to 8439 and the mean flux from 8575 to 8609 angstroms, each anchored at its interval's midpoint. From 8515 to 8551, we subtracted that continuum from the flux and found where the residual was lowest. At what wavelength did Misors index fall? 8542.0 angstroms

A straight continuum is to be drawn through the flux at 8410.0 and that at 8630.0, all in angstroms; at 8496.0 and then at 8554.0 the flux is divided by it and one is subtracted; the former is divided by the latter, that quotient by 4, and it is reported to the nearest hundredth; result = -2.37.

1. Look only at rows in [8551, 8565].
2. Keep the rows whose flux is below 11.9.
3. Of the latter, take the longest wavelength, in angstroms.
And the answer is 8562.0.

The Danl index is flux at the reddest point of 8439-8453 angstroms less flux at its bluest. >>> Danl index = 0.4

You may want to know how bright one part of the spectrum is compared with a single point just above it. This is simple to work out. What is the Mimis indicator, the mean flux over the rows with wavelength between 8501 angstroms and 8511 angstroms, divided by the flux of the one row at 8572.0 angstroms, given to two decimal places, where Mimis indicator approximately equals 0.91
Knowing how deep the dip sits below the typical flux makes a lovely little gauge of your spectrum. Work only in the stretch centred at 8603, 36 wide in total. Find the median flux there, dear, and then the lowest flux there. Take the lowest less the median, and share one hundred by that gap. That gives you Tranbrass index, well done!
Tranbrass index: -95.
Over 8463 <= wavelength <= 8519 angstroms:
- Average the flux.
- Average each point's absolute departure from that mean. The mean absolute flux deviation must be 0.77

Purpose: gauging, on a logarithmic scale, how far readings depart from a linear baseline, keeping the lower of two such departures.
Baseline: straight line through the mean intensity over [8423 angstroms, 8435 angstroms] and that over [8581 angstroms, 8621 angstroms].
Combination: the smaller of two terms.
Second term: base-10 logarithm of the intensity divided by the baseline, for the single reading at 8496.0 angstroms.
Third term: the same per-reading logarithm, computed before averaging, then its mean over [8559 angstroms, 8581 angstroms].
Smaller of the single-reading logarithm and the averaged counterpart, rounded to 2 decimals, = -0.13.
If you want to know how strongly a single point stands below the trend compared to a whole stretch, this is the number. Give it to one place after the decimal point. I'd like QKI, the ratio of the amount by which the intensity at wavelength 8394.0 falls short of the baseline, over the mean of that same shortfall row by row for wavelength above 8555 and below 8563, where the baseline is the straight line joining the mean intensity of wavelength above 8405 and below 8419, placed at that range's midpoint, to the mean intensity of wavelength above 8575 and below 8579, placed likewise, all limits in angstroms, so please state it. 3.0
